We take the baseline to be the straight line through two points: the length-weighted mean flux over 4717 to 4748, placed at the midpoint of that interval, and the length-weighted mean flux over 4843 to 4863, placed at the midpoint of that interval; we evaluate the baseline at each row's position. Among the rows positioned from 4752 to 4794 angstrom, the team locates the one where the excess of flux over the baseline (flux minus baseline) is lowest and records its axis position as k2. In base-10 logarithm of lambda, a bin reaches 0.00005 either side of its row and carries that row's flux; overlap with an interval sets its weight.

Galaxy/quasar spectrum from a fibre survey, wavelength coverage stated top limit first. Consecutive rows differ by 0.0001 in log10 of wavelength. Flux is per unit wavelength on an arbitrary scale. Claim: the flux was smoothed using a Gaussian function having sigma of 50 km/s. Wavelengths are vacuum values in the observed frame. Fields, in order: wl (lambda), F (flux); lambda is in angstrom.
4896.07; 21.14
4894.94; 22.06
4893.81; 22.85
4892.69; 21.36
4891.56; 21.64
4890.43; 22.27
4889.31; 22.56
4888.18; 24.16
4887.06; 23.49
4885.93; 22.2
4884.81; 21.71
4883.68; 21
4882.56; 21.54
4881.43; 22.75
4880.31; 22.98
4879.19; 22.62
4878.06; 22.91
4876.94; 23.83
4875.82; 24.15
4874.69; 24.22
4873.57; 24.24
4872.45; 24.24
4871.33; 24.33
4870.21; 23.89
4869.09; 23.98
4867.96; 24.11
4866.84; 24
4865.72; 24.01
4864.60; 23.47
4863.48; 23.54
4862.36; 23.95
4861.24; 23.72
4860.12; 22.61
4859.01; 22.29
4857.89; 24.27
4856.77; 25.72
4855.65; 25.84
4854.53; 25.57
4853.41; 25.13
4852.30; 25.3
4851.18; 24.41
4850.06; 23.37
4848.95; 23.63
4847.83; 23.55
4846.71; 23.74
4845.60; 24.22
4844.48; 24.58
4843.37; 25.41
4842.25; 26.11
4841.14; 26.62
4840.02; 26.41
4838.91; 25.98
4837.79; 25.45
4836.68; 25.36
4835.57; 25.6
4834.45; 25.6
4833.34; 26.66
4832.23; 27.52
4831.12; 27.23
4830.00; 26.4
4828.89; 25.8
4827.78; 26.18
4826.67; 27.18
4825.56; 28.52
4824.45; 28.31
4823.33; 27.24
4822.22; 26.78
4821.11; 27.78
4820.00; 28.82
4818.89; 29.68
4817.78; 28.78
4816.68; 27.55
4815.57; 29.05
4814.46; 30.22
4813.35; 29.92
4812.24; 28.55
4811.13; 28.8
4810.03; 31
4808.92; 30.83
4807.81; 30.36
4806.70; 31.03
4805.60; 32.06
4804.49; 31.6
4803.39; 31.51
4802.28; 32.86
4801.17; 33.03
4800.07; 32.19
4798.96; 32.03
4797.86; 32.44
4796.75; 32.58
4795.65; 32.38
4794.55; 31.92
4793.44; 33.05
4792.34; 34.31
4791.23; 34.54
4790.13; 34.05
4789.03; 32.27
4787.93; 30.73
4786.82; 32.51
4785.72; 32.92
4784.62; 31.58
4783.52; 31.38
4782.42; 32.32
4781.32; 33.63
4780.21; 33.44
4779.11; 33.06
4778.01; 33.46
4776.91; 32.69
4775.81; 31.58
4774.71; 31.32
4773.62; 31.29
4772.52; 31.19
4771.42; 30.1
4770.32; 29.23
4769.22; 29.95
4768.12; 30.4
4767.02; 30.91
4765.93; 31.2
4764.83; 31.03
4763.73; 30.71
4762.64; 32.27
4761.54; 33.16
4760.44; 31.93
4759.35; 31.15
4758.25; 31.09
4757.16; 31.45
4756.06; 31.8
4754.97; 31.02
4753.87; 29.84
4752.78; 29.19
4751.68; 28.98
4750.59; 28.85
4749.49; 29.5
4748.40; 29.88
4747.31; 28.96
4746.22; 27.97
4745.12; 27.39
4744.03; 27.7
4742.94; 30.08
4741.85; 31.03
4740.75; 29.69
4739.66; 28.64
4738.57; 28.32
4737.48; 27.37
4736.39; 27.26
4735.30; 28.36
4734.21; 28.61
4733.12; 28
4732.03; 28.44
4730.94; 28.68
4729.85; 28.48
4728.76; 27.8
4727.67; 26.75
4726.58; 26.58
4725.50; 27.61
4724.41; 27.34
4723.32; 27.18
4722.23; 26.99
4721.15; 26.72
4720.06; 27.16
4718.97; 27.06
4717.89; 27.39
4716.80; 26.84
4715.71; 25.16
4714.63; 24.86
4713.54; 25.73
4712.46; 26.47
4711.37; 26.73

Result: 4752.78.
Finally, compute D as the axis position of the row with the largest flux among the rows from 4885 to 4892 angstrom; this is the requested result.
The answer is 4888.18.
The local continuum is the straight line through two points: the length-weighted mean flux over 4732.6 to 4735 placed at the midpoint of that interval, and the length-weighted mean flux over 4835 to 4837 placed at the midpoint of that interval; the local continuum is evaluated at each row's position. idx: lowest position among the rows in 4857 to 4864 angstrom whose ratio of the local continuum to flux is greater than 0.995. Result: 4857.89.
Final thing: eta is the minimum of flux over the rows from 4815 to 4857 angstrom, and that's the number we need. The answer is 23.37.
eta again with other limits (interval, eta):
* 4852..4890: 21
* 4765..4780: 29.23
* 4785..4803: 30.73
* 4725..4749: 26.58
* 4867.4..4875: 23.89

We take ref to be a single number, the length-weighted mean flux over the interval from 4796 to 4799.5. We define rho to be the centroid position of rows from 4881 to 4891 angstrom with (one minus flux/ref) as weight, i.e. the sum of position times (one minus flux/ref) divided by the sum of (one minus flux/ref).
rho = 4885.8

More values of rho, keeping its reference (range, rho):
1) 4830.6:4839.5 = 4835.3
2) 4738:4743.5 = 4740.3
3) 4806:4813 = 4810.2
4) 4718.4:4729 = 4723.8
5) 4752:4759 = 4754.7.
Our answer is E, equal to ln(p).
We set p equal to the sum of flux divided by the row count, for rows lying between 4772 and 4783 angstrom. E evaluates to 3.48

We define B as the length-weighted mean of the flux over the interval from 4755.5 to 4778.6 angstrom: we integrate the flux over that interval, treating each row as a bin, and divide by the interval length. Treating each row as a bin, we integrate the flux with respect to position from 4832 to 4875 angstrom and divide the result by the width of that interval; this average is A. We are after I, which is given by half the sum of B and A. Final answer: 28.0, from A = 24.7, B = 31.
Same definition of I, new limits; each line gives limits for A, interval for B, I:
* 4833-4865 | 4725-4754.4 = 26.6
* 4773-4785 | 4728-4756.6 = 30.6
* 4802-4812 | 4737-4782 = 30.8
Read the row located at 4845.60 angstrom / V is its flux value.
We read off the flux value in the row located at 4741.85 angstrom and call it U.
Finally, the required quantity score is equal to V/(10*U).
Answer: 0.078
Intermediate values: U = 31.03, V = 24.22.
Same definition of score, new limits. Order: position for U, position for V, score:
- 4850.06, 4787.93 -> 0.131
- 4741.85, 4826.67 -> 0.088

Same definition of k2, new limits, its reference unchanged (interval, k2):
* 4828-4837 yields 4836.68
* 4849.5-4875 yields 4859.01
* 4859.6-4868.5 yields 4860.12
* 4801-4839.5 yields 4836.68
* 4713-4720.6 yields 4714.63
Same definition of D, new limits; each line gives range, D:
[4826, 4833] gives 4832.23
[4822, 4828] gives 4825.56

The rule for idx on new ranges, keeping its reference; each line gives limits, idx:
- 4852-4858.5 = 4857.89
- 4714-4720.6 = 4714.63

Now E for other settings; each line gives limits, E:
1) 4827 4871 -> 3.22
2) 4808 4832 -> 3.34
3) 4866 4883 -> 3.16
